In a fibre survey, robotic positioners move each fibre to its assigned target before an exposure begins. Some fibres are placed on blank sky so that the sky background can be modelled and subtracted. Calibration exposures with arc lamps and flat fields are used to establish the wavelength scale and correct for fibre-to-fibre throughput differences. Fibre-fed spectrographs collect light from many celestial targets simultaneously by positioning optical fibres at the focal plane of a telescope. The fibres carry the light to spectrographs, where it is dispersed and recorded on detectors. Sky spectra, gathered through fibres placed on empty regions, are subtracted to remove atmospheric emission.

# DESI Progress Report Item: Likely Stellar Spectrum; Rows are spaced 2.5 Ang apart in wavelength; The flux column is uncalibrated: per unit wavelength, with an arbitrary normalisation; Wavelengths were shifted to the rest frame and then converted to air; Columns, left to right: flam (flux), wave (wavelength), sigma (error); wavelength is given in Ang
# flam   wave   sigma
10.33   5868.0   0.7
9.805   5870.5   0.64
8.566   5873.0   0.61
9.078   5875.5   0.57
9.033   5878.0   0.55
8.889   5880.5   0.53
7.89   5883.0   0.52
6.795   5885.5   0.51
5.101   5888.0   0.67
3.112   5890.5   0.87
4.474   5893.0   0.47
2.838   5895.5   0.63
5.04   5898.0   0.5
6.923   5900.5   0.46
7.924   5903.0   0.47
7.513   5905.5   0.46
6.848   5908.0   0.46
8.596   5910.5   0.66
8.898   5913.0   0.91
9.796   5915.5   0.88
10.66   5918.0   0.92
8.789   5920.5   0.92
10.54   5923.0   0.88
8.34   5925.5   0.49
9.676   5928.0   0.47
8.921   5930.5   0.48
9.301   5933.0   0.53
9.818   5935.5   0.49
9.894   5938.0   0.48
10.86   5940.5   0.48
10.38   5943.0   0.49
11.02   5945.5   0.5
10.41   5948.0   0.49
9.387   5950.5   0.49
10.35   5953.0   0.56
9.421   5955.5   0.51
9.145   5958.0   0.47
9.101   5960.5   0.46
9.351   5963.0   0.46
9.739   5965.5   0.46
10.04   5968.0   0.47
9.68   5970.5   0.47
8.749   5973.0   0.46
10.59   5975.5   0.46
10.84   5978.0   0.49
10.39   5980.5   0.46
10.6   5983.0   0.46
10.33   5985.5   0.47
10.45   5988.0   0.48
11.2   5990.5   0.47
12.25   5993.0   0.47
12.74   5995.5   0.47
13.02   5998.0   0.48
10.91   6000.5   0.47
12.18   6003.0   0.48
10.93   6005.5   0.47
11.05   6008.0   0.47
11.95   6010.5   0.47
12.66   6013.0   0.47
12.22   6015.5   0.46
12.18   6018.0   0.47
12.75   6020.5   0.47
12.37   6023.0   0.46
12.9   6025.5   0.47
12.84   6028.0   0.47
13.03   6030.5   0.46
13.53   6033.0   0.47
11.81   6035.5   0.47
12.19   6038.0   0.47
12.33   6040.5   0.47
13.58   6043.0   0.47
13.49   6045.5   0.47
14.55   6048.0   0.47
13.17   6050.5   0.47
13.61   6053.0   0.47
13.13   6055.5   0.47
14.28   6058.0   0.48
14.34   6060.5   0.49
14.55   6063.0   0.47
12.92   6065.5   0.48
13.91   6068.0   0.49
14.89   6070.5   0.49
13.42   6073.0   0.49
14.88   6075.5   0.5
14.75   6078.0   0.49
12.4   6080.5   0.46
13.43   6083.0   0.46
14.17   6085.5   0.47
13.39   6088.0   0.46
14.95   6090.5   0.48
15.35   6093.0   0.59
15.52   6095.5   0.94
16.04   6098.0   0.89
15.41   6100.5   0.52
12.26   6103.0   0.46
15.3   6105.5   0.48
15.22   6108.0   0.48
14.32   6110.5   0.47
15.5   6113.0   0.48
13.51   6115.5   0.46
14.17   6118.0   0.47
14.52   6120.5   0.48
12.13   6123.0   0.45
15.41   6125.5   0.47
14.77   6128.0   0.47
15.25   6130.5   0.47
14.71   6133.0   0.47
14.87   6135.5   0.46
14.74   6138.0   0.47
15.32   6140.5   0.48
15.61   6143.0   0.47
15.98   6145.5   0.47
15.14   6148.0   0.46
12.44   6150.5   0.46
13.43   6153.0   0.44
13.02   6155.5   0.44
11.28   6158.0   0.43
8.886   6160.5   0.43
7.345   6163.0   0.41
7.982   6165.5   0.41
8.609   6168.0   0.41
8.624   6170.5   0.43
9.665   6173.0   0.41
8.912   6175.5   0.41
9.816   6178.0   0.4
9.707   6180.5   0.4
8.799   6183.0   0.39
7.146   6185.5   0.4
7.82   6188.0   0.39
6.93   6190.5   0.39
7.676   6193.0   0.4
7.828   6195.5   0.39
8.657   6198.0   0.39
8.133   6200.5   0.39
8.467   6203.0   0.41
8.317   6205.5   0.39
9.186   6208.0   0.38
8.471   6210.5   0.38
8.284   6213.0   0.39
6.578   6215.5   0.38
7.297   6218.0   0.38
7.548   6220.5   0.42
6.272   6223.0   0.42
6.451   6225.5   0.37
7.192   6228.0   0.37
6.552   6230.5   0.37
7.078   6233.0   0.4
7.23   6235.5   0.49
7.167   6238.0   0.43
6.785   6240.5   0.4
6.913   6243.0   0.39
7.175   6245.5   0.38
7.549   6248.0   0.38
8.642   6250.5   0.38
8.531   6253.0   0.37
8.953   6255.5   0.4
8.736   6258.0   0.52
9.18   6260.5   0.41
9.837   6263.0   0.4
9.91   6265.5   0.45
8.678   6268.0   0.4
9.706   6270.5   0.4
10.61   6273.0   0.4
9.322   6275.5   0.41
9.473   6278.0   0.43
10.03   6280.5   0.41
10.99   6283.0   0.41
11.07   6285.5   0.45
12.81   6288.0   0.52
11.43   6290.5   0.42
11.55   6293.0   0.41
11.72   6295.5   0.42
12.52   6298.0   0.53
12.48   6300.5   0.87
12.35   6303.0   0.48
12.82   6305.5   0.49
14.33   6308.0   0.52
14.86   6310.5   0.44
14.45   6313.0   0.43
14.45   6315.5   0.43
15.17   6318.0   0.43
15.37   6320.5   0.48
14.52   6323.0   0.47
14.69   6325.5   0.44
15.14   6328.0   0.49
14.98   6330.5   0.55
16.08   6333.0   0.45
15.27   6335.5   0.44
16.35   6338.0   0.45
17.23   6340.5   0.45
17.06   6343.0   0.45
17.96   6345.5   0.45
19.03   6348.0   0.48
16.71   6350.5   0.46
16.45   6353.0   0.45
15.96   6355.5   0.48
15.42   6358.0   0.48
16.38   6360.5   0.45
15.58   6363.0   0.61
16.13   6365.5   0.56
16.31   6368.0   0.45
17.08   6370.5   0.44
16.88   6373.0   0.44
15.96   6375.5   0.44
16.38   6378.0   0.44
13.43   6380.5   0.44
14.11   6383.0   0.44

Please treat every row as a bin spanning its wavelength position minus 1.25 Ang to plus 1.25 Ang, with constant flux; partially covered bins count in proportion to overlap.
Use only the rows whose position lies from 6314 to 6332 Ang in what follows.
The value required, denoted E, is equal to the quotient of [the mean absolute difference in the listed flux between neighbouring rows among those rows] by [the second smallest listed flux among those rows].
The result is 0.03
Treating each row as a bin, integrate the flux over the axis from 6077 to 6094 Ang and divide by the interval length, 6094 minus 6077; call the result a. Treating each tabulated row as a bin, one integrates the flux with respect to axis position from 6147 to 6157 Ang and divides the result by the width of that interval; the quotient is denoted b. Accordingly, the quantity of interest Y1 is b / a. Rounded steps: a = 14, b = 13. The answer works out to 1.0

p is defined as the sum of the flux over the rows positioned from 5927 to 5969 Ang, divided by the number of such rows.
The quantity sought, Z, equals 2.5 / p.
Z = 0.25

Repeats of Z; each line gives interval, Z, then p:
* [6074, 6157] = 0.17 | 14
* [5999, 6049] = 0.20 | 12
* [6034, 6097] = 0.18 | 14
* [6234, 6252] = 0.34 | 7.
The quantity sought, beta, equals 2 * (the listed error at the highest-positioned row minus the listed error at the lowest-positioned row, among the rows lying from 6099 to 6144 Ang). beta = -0.10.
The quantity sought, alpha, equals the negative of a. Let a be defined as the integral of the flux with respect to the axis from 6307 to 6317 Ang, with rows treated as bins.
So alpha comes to -145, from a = 145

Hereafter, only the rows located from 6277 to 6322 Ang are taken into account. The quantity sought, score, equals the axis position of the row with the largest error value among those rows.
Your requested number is 6300.5 Ang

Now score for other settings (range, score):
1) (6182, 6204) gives 6203.0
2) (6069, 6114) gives 6095.5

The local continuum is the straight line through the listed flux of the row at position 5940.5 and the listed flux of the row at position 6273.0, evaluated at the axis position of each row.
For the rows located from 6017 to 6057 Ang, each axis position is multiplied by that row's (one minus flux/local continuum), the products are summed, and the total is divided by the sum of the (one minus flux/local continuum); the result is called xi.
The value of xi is 6038.7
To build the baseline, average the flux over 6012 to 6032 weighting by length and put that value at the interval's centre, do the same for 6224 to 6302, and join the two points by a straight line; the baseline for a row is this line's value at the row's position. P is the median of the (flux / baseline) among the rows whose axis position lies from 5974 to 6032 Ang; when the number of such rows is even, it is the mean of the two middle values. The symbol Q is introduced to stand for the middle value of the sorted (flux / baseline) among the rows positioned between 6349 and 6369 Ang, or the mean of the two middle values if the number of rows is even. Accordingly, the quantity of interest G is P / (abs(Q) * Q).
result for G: 0.22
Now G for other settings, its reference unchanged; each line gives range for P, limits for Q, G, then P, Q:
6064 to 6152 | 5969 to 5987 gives 2.09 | 1.3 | 0.8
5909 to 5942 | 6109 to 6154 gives 0.39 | 0.7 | 1.3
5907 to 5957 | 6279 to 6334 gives 0.28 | 0.7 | 1.6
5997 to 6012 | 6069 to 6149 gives 0.51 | 0.9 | 1.3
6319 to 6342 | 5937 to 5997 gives 3.15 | 1.8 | 0.8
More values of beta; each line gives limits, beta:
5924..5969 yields -0.04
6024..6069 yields 0.04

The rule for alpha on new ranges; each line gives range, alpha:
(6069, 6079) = -145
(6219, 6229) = -69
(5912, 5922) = -96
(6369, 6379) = -166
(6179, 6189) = -84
